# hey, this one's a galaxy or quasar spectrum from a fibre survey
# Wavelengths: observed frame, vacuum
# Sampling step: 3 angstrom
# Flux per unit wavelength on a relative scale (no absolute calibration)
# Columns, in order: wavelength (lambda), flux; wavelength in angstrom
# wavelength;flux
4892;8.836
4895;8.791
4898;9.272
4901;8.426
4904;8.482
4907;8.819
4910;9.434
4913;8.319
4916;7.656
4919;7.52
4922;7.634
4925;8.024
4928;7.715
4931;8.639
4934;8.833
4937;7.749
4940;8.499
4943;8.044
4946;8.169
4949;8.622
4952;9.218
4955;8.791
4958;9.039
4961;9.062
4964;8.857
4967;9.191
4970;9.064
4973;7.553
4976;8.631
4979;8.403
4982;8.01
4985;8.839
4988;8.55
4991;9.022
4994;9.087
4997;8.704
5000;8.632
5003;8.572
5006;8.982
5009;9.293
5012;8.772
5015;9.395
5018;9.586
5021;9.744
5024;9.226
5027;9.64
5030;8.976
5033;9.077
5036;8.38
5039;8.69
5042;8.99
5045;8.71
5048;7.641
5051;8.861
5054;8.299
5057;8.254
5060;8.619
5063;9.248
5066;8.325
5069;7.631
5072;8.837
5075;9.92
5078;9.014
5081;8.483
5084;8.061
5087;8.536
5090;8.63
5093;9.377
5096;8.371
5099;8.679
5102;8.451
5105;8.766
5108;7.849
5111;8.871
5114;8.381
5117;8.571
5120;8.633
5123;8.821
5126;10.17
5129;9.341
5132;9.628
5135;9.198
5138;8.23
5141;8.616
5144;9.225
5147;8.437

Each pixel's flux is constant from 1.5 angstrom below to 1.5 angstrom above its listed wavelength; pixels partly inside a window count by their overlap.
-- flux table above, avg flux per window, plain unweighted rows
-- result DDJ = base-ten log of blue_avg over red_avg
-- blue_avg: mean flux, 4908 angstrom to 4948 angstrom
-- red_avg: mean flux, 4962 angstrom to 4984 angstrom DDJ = -0.019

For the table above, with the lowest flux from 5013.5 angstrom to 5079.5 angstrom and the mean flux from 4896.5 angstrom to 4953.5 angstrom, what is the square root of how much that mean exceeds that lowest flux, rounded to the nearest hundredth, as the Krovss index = 0.86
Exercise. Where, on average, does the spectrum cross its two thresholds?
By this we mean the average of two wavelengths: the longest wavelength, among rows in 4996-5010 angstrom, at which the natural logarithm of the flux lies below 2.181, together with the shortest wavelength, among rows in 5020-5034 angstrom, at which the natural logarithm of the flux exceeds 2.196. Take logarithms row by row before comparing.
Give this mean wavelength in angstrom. 5012.0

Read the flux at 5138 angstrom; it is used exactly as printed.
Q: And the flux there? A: 8.23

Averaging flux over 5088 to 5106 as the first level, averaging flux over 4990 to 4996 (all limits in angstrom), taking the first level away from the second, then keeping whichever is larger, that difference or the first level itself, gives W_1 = 8.71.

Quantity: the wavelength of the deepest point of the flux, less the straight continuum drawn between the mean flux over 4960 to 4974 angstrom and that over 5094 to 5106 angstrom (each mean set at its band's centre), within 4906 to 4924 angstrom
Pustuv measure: 4919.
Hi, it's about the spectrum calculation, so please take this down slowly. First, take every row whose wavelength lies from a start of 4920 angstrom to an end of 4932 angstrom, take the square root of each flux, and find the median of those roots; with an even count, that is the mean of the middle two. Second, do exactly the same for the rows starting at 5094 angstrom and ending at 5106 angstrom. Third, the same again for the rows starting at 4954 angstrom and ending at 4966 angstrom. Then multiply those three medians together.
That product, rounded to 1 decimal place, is 24.6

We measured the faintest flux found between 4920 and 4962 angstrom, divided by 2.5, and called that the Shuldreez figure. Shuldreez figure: 3.05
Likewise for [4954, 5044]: 3.02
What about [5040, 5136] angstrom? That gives 3.05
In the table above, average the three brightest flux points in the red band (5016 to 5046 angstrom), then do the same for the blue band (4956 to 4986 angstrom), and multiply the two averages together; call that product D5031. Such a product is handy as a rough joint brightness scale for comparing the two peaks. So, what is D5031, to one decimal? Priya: 87.9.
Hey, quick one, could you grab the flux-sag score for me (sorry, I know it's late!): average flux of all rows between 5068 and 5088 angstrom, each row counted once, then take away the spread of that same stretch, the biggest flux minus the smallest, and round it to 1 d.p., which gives 6.4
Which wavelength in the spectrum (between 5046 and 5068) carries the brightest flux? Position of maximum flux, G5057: 5063 angstrom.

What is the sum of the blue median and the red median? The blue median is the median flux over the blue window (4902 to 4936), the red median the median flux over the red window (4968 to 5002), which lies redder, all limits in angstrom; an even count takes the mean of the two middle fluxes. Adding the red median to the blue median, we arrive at 17.0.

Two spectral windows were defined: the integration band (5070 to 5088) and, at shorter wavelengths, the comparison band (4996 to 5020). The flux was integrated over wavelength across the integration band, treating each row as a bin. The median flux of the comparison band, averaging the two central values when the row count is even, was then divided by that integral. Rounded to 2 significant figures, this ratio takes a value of 0.056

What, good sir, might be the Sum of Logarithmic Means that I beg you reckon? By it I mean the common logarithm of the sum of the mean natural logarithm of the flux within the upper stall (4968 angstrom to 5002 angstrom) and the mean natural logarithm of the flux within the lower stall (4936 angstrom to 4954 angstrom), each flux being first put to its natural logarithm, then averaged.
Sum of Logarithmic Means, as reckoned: 0.631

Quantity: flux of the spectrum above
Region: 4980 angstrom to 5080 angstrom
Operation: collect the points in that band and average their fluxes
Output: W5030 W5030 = 8.83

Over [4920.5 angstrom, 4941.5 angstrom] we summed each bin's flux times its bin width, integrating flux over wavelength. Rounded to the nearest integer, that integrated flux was 171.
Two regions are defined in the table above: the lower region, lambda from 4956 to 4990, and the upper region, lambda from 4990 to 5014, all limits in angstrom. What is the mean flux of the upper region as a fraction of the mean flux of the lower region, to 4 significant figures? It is 1.026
